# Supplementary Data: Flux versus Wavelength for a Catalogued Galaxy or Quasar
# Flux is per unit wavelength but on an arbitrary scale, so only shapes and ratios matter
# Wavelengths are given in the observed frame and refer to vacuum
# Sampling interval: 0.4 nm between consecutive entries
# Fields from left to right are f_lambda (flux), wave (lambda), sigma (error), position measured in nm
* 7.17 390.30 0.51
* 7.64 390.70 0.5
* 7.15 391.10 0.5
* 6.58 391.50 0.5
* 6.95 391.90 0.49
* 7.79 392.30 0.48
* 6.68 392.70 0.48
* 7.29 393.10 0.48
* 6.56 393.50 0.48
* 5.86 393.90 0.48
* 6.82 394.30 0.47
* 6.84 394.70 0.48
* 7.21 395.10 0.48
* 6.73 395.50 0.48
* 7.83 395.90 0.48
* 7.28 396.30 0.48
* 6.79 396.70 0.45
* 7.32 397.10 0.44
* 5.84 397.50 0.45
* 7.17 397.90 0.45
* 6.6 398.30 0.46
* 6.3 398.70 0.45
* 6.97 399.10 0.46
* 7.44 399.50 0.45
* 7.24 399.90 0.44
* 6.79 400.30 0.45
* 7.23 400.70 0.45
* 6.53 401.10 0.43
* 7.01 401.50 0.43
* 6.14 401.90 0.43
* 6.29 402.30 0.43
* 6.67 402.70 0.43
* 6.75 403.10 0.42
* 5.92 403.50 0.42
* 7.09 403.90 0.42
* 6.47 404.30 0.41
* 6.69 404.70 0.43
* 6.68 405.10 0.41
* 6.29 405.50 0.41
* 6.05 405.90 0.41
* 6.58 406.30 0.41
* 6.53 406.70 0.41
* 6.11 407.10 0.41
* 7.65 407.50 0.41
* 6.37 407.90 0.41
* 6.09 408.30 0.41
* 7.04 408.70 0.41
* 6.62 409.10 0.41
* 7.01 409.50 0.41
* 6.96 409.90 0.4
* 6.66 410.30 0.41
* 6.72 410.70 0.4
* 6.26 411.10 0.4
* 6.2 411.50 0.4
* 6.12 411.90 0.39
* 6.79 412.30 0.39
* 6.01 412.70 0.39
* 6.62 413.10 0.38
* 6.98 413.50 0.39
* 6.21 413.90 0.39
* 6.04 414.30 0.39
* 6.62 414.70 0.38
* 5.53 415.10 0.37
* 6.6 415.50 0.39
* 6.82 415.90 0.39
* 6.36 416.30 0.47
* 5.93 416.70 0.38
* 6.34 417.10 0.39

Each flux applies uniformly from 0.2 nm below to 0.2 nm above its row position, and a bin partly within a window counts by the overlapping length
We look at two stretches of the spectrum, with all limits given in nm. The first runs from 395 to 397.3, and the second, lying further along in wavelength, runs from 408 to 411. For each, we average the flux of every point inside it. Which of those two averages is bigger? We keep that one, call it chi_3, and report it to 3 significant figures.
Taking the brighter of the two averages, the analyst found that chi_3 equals 7.19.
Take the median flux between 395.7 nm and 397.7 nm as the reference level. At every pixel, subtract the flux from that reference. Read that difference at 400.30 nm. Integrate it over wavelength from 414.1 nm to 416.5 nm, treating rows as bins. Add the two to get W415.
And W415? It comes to 2.77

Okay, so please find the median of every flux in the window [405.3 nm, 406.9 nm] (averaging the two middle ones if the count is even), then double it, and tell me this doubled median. 12.8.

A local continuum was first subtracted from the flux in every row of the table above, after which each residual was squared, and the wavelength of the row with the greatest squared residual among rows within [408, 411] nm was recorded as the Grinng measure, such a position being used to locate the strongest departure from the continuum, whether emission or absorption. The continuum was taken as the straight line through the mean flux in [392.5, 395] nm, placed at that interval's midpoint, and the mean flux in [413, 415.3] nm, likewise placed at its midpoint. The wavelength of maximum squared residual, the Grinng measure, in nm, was 408.70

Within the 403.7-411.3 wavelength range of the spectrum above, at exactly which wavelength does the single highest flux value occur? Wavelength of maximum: 407.50 nm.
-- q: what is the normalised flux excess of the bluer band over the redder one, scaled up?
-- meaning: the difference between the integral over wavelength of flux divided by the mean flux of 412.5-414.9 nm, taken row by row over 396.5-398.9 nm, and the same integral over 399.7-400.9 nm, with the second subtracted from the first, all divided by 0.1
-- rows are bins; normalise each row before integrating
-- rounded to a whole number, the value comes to 12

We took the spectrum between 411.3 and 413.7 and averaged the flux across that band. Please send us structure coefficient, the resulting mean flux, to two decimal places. 6.45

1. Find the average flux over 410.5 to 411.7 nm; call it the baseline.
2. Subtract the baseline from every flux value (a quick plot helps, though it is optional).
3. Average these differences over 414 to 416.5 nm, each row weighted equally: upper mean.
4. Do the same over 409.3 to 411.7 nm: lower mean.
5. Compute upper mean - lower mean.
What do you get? -0.31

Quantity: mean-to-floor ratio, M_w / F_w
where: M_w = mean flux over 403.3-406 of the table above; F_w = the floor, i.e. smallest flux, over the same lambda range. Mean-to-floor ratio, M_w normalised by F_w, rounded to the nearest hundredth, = 1.09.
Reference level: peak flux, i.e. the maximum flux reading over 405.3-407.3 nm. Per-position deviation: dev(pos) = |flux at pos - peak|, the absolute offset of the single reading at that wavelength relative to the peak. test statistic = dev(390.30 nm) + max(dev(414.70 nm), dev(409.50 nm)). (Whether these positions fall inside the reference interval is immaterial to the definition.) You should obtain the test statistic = 1.0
